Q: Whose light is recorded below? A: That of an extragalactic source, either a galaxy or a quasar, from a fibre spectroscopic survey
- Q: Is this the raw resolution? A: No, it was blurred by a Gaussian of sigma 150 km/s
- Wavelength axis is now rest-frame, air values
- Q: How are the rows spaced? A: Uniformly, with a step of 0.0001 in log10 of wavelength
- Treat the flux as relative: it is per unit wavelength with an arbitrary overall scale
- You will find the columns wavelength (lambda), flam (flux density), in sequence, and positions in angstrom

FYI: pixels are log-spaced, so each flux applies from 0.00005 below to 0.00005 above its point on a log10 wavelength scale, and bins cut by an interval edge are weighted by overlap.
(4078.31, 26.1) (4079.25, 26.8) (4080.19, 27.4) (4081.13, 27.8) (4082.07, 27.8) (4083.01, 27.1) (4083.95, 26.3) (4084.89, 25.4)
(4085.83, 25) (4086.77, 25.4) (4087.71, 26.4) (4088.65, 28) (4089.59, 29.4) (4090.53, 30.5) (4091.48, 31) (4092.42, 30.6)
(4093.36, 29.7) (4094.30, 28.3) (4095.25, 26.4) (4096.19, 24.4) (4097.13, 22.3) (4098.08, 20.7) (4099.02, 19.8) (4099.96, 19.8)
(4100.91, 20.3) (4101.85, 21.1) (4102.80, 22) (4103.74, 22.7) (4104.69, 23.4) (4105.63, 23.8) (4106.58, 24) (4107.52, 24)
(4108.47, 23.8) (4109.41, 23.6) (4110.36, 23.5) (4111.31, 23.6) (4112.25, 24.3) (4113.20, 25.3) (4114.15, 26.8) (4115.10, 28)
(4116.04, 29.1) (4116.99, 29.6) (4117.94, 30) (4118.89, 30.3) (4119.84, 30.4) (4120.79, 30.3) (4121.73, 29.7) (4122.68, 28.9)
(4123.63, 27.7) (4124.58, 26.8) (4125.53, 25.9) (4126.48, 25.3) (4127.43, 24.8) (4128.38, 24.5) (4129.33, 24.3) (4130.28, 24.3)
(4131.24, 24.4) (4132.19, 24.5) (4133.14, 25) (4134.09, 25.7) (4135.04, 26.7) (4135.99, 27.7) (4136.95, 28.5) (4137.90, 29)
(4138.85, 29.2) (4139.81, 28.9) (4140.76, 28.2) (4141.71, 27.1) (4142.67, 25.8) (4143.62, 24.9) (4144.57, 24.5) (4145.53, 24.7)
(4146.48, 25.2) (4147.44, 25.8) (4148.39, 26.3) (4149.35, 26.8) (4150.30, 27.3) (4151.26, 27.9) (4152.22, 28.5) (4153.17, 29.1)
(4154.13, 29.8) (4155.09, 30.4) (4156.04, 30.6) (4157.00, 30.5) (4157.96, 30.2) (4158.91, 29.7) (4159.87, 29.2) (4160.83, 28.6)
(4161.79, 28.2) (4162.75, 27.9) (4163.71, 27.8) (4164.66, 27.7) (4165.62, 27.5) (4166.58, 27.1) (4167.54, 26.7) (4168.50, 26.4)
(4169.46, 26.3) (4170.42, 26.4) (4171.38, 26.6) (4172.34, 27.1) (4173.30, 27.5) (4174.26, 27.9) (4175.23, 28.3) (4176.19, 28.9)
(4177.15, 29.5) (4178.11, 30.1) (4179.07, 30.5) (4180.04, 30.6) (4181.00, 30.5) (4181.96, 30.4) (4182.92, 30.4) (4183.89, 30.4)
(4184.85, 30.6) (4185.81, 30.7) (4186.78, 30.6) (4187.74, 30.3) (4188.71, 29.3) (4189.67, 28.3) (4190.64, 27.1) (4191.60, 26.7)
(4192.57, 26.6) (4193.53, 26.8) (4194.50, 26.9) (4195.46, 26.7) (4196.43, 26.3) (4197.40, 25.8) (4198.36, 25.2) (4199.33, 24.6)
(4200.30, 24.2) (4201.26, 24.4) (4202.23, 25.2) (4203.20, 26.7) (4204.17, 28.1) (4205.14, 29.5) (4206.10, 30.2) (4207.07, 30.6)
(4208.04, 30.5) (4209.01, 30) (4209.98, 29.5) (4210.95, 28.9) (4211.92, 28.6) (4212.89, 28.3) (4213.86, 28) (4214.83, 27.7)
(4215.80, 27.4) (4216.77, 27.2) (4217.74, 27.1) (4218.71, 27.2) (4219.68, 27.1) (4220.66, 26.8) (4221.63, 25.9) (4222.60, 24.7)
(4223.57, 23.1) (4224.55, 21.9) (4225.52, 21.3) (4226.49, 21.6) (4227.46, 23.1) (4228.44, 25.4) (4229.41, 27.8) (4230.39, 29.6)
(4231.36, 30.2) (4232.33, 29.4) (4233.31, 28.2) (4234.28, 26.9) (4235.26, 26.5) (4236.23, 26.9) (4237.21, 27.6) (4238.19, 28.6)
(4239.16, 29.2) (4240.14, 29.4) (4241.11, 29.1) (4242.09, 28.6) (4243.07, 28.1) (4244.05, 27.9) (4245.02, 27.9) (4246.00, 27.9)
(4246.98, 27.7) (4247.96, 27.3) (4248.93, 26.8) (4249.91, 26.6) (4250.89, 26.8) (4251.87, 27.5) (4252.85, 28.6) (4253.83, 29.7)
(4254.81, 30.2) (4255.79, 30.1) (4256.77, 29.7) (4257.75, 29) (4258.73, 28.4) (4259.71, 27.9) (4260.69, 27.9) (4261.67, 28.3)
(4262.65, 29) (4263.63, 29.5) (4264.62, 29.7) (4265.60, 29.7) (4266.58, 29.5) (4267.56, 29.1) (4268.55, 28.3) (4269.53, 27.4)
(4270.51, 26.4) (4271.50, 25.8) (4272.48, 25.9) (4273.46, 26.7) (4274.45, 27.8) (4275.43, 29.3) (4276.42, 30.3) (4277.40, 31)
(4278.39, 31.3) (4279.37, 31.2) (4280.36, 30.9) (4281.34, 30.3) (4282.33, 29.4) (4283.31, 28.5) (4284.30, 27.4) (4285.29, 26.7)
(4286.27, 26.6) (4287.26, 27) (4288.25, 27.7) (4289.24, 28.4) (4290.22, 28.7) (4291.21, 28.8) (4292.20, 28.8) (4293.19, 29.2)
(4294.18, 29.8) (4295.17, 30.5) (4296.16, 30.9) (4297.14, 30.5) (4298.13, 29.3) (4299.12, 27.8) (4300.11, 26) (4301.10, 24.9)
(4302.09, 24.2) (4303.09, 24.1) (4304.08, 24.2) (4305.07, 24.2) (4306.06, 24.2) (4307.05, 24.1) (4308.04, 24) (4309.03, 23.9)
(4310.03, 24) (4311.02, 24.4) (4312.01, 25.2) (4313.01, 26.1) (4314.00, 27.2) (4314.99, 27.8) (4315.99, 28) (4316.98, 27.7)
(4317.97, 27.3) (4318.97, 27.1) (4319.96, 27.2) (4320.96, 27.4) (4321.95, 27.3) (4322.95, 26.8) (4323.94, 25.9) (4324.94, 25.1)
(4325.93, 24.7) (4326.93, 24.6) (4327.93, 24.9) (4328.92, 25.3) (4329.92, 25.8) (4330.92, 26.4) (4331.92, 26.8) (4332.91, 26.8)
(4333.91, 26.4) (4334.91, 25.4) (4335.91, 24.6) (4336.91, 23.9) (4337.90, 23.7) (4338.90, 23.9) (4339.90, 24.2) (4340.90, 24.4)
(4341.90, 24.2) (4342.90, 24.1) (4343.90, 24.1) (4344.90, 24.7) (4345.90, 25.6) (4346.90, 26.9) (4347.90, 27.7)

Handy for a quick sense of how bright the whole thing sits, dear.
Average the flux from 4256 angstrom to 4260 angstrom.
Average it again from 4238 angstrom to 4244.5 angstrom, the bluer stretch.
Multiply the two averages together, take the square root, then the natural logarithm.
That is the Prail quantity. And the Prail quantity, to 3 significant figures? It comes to 3.36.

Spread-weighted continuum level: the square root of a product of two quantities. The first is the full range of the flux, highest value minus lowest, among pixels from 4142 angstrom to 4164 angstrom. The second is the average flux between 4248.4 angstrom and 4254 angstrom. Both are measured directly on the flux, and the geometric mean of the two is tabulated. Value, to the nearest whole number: 13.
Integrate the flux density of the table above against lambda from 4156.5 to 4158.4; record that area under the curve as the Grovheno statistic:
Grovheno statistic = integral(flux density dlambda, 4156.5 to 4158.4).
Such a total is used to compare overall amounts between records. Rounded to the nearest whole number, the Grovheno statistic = 58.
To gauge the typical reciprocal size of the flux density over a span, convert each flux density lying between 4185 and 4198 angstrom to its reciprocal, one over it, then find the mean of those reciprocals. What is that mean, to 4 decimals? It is 0.0360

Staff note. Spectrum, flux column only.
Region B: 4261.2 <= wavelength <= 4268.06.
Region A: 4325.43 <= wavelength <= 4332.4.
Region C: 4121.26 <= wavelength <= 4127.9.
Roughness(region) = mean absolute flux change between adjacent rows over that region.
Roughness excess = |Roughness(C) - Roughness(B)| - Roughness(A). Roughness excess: 0.1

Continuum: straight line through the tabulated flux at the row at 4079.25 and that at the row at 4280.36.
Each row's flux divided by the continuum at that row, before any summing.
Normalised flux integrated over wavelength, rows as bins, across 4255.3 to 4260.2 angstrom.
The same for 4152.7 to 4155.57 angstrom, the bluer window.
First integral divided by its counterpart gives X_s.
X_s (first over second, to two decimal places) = 1.55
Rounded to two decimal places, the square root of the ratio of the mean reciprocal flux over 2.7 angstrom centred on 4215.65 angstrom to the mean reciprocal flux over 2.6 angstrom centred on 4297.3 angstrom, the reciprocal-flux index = 1.05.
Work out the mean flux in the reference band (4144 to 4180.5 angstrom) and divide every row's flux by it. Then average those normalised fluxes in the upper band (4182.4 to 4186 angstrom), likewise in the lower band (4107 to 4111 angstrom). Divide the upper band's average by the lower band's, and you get 1.29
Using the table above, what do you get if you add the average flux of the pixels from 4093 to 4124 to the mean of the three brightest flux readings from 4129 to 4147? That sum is 54.4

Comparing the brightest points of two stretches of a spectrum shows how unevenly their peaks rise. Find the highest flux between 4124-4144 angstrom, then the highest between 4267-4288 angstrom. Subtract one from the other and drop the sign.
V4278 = 2.1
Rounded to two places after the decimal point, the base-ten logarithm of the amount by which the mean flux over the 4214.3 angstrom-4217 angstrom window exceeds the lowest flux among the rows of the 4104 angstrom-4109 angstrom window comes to 0.61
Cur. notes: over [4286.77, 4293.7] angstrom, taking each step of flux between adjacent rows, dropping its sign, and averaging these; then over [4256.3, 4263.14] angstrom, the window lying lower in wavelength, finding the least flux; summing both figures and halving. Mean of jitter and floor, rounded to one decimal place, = 14.1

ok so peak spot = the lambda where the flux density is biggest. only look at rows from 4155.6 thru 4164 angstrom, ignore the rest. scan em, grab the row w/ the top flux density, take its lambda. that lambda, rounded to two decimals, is 4156.04 angstrom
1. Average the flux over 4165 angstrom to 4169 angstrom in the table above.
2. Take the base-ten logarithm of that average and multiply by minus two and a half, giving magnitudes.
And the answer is -3.58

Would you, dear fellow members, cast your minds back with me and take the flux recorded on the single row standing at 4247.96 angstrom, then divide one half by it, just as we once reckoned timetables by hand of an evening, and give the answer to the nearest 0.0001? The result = 0.0183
